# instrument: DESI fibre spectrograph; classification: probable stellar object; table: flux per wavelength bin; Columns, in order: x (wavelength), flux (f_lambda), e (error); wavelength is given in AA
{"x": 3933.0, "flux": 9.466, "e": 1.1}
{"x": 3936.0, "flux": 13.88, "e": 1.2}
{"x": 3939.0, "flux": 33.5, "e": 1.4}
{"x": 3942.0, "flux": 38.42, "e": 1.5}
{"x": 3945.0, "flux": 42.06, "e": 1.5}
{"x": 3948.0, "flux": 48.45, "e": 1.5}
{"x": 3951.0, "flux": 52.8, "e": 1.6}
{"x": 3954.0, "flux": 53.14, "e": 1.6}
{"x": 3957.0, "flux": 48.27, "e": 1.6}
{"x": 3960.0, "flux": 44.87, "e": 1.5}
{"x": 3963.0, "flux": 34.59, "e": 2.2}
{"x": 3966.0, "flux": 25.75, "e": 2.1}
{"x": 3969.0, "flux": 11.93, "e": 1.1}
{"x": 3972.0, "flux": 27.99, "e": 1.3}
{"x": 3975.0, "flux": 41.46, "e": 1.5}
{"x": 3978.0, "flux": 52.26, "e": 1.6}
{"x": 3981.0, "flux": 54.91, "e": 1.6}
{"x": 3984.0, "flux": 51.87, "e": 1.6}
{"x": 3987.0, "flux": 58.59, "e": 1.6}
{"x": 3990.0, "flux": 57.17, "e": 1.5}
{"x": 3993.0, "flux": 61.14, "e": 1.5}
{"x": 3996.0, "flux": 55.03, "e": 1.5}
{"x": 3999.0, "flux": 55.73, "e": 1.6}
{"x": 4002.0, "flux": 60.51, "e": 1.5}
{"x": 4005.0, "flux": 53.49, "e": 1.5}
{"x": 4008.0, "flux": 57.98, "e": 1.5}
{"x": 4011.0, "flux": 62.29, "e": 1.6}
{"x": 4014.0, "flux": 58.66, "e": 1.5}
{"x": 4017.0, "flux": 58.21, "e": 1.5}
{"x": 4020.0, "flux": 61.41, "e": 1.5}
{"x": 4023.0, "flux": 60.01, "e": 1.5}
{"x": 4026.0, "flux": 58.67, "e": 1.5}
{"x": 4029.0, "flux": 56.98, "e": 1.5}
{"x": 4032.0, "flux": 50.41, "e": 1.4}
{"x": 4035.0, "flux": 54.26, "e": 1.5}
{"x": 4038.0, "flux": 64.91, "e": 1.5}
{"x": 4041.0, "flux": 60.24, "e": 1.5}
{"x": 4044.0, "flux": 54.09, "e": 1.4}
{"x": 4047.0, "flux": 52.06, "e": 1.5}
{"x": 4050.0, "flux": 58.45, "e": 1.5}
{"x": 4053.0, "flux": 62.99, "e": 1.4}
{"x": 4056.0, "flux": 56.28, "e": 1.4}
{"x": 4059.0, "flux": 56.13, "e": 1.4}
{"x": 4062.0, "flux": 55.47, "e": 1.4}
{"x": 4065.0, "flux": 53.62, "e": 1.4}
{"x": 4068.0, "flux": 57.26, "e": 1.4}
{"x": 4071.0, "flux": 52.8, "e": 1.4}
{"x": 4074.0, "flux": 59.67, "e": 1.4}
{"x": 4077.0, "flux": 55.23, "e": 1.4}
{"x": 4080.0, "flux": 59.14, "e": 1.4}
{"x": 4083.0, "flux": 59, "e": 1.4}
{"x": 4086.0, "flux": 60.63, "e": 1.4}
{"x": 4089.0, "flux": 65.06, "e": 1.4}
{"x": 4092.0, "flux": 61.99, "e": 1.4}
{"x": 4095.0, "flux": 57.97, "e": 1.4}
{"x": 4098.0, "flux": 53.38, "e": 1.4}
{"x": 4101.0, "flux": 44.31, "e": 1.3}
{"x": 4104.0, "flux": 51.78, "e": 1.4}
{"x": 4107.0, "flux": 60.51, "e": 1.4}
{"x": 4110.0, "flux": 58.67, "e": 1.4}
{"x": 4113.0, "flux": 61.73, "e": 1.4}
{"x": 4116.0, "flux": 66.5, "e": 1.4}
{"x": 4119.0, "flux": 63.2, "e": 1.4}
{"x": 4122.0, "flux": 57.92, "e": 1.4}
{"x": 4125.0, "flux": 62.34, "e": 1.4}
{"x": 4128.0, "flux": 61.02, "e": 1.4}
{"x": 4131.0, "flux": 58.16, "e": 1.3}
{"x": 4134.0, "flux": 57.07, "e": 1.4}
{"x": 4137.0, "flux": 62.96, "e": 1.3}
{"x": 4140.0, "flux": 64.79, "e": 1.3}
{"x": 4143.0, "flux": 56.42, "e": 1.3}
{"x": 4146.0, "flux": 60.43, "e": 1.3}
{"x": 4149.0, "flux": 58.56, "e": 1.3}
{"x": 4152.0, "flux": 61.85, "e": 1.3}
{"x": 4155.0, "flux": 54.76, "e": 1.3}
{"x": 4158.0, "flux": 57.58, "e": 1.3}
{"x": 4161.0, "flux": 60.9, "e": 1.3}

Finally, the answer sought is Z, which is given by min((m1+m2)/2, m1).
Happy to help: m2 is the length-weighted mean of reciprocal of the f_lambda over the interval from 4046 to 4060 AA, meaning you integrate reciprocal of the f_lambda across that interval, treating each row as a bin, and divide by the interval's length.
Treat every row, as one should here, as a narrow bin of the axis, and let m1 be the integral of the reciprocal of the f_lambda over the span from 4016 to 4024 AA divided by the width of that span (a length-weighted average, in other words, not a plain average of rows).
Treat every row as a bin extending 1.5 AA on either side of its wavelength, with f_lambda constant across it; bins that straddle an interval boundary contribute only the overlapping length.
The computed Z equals 0.0167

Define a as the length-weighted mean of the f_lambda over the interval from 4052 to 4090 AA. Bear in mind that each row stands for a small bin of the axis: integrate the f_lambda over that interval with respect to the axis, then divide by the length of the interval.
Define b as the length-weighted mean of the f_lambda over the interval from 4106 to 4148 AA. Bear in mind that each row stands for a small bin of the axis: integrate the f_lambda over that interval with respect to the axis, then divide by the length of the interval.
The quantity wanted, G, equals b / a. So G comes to 1.05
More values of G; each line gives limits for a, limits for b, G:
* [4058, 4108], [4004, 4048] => 1.02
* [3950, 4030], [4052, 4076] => 1.11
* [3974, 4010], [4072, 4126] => 1.06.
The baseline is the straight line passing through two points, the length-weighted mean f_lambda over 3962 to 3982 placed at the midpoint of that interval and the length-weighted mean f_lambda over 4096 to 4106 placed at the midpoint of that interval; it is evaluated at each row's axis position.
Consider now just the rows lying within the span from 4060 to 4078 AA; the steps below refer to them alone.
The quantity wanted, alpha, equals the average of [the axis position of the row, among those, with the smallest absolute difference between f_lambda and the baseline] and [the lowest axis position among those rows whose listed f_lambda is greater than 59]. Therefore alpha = 4072.5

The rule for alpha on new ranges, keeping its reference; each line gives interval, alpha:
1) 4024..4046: 4035.0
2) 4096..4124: 4105.5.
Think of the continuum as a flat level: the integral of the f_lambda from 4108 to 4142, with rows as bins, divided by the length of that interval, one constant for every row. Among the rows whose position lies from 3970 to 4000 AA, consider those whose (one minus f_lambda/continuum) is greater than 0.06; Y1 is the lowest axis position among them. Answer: 3972.0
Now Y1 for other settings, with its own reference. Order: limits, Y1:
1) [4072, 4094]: 4077.0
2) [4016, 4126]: 4029.0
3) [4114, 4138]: 4134.0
